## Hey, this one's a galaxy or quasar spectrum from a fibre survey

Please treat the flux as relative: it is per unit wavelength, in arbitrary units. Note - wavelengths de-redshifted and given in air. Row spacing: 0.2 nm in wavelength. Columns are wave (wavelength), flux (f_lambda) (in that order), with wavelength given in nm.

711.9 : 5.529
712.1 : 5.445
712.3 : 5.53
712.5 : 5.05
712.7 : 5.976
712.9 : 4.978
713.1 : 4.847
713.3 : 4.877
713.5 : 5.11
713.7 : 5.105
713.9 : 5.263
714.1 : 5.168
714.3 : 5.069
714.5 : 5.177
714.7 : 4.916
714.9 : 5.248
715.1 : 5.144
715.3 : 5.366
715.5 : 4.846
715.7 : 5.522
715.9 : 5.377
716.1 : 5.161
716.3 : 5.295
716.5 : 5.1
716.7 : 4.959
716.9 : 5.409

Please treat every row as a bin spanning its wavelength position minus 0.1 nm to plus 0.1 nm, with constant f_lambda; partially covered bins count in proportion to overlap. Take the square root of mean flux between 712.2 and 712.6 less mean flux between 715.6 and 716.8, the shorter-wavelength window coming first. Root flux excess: 0.23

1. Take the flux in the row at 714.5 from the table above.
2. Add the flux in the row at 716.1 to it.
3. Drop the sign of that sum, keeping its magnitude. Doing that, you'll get 10.3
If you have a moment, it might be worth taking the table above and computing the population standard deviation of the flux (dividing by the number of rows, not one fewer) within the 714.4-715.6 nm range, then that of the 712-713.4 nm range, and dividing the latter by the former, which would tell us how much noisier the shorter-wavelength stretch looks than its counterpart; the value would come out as 2.1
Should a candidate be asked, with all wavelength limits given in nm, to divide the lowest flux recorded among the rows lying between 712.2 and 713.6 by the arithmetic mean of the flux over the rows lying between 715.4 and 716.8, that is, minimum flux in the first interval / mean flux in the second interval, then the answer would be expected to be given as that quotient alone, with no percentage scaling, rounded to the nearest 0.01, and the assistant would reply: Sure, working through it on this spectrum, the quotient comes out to 0.94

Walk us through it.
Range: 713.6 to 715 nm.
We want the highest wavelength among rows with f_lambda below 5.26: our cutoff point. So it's 714.9 nm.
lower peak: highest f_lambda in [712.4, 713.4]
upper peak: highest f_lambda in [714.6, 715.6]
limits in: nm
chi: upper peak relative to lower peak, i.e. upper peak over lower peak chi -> 0.90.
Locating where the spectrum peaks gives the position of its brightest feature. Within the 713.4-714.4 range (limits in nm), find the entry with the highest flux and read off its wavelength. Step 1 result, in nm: 713.9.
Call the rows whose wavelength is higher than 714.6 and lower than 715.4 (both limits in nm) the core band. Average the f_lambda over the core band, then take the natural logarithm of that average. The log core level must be 1.643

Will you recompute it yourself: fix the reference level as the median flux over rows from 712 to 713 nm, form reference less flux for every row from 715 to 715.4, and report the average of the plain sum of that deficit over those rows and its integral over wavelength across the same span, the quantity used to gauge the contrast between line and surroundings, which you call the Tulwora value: 0.23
